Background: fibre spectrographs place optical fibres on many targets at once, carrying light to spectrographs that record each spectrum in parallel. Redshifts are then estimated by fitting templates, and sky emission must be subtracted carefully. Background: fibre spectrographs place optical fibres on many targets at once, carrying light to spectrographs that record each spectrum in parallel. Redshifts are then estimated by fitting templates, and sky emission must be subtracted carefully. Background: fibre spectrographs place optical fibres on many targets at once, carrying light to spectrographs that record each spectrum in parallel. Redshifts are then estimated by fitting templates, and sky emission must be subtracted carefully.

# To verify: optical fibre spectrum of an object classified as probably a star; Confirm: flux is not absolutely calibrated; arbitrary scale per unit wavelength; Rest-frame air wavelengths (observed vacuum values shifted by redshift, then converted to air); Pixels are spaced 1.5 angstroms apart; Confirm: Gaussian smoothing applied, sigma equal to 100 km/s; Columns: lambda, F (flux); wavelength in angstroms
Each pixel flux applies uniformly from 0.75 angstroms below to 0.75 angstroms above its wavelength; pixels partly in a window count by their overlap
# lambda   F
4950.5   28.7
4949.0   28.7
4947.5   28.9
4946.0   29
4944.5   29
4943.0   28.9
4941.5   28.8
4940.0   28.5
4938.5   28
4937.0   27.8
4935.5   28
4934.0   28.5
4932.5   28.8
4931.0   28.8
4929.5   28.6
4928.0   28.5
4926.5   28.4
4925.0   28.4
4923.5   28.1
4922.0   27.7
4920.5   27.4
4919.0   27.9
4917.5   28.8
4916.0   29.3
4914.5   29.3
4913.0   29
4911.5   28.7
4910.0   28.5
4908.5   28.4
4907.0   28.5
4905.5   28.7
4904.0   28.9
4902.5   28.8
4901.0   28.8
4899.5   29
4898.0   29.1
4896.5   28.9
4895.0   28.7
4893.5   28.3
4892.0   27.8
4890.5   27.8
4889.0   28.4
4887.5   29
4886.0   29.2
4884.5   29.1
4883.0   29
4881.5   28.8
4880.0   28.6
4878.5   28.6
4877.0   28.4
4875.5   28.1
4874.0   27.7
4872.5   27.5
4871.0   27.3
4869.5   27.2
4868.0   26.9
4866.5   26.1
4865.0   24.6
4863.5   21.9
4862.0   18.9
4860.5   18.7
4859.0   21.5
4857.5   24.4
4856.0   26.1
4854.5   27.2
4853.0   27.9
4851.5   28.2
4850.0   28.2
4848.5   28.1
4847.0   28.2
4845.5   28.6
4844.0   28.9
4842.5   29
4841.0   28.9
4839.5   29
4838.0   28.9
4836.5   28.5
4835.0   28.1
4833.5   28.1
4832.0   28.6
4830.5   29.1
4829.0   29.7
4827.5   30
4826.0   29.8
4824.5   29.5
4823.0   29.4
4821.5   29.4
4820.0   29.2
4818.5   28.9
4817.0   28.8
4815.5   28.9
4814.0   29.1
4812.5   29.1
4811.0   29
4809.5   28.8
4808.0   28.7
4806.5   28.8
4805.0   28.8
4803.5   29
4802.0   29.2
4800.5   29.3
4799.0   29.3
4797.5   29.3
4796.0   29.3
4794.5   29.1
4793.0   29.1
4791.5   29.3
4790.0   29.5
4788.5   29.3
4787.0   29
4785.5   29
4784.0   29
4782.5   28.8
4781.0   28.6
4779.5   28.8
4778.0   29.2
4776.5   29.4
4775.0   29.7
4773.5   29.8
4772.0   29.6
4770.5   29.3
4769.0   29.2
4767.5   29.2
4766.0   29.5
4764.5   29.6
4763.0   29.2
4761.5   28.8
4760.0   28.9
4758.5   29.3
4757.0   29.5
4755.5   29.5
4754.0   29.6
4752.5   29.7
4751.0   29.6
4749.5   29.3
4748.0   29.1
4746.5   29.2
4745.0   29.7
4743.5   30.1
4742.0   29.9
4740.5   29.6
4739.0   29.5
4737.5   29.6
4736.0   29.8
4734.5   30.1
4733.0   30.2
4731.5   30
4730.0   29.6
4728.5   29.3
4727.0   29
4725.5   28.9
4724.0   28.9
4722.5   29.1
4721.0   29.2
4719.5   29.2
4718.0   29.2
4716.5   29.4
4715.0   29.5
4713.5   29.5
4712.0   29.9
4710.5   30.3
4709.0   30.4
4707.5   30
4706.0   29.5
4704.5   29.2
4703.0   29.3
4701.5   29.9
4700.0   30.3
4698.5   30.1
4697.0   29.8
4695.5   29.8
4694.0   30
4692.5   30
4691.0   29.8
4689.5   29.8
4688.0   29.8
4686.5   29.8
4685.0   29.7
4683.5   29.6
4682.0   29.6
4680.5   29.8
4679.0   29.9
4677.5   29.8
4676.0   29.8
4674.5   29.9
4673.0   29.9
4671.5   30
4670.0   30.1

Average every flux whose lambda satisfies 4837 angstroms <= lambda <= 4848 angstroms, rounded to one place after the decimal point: 28.8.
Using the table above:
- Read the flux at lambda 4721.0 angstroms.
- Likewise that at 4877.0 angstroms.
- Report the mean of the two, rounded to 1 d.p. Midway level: 28.8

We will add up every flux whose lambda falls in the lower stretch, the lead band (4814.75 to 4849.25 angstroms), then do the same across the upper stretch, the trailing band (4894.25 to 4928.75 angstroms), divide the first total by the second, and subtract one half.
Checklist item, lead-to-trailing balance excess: 0.51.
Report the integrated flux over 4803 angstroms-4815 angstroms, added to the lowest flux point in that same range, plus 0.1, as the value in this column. 376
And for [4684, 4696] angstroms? 388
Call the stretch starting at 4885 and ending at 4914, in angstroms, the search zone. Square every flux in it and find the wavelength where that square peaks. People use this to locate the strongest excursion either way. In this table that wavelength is 4886.0 angstroms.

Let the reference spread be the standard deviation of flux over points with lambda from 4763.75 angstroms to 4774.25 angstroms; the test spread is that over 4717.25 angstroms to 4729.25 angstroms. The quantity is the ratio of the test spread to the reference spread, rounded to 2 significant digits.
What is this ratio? 0.66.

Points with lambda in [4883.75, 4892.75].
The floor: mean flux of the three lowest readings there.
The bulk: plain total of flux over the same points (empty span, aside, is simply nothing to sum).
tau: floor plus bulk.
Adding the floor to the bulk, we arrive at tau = 199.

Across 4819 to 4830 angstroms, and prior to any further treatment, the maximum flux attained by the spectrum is 30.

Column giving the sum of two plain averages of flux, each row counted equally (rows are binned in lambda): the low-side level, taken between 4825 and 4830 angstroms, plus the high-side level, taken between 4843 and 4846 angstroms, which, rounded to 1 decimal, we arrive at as 58.6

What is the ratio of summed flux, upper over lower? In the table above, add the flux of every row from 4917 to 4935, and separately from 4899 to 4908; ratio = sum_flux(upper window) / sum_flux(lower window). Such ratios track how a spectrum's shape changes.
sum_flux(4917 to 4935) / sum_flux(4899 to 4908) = 1.97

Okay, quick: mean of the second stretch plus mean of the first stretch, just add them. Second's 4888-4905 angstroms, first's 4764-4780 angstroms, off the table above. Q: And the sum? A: 58.0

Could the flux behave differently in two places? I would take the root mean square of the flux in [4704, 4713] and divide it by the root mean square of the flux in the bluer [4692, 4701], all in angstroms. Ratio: 1.00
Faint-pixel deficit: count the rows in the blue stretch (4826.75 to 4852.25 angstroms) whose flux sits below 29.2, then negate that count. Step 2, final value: -15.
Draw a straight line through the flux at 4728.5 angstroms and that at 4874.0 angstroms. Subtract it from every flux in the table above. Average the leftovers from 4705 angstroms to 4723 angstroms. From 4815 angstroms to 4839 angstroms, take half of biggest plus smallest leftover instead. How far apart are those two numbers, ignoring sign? 0.73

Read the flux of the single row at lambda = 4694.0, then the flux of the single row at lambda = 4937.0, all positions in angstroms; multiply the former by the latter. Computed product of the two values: 834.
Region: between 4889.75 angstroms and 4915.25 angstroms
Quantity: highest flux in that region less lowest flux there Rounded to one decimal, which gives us 1.5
